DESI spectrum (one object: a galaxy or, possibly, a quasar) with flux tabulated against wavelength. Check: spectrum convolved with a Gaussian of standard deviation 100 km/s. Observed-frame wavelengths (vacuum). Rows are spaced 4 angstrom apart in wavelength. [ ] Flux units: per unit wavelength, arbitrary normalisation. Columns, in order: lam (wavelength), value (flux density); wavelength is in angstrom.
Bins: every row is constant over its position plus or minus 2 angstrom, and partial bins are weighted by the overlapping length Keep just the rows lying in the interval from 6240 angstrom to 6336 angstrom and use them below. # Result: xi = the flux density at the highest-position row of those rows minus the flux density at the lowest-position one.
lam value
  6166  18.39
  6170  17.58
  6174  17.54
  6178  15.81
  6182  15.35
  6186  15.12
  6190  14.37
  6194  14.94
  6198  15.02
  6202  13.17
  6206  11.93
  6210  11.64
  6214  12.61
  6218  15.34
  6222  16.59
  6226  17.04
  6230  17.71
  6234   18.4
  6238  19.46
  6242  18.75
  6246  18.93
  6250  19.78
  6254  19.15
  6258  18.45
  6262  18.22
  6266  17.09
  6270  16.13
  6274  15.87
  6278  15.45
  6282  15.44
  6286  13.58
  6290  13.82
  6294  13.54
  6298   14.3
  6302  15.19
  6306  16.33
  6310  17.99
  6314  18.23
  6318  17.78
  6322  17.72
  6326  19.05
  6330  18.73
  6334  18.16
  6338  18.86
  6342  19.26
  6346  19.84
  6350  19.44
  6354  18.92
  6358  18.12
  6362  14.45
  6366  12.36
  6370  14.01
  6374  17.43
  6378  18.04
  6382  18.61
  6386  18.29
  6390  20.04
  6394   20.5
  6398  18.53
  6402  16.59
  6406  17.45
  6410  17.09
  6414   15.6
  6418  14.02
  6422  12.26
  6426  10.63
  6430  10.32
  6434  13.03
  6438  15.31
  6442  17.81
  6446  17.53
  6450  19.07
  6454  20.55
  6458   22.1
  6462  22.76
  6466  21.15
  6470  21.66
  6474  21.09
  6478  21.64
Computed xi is -0.6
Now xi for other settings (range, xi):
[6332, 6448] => -0.6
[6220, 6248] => 2.3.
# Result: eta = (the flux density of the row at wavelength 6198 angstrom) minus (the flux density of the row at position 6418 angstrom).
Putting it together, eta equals 1.0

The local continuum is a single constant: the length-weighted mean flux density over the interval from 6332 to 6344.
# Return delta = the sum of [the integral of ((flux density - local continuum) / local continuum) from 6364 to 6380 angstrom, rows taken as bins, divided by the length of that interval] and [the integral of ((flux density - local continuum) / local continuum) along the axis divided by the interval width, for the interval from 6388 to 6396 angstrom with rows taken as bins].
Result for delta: -0.10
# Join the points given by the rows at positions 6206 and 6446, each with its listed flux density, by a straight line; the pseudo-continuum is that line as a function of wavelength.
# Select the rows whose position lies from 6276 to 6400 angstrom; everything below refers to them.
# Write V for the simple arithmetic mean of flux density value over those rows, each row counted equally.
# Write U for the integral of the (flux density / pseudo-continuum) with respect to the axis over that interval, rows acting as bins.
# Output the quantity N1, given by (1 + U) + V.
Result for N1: 160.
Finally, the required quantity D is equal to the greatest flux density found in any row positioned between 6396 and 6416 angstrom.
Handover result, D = 18.53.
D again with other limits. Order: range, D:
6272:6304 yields 15.87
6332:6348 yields 19.84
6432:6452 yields 19.07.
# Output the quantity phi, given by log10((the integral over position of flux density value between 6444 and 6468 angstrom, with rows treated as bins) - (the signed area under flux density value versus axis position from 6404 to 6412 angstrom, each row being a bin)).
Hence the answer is 2.55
